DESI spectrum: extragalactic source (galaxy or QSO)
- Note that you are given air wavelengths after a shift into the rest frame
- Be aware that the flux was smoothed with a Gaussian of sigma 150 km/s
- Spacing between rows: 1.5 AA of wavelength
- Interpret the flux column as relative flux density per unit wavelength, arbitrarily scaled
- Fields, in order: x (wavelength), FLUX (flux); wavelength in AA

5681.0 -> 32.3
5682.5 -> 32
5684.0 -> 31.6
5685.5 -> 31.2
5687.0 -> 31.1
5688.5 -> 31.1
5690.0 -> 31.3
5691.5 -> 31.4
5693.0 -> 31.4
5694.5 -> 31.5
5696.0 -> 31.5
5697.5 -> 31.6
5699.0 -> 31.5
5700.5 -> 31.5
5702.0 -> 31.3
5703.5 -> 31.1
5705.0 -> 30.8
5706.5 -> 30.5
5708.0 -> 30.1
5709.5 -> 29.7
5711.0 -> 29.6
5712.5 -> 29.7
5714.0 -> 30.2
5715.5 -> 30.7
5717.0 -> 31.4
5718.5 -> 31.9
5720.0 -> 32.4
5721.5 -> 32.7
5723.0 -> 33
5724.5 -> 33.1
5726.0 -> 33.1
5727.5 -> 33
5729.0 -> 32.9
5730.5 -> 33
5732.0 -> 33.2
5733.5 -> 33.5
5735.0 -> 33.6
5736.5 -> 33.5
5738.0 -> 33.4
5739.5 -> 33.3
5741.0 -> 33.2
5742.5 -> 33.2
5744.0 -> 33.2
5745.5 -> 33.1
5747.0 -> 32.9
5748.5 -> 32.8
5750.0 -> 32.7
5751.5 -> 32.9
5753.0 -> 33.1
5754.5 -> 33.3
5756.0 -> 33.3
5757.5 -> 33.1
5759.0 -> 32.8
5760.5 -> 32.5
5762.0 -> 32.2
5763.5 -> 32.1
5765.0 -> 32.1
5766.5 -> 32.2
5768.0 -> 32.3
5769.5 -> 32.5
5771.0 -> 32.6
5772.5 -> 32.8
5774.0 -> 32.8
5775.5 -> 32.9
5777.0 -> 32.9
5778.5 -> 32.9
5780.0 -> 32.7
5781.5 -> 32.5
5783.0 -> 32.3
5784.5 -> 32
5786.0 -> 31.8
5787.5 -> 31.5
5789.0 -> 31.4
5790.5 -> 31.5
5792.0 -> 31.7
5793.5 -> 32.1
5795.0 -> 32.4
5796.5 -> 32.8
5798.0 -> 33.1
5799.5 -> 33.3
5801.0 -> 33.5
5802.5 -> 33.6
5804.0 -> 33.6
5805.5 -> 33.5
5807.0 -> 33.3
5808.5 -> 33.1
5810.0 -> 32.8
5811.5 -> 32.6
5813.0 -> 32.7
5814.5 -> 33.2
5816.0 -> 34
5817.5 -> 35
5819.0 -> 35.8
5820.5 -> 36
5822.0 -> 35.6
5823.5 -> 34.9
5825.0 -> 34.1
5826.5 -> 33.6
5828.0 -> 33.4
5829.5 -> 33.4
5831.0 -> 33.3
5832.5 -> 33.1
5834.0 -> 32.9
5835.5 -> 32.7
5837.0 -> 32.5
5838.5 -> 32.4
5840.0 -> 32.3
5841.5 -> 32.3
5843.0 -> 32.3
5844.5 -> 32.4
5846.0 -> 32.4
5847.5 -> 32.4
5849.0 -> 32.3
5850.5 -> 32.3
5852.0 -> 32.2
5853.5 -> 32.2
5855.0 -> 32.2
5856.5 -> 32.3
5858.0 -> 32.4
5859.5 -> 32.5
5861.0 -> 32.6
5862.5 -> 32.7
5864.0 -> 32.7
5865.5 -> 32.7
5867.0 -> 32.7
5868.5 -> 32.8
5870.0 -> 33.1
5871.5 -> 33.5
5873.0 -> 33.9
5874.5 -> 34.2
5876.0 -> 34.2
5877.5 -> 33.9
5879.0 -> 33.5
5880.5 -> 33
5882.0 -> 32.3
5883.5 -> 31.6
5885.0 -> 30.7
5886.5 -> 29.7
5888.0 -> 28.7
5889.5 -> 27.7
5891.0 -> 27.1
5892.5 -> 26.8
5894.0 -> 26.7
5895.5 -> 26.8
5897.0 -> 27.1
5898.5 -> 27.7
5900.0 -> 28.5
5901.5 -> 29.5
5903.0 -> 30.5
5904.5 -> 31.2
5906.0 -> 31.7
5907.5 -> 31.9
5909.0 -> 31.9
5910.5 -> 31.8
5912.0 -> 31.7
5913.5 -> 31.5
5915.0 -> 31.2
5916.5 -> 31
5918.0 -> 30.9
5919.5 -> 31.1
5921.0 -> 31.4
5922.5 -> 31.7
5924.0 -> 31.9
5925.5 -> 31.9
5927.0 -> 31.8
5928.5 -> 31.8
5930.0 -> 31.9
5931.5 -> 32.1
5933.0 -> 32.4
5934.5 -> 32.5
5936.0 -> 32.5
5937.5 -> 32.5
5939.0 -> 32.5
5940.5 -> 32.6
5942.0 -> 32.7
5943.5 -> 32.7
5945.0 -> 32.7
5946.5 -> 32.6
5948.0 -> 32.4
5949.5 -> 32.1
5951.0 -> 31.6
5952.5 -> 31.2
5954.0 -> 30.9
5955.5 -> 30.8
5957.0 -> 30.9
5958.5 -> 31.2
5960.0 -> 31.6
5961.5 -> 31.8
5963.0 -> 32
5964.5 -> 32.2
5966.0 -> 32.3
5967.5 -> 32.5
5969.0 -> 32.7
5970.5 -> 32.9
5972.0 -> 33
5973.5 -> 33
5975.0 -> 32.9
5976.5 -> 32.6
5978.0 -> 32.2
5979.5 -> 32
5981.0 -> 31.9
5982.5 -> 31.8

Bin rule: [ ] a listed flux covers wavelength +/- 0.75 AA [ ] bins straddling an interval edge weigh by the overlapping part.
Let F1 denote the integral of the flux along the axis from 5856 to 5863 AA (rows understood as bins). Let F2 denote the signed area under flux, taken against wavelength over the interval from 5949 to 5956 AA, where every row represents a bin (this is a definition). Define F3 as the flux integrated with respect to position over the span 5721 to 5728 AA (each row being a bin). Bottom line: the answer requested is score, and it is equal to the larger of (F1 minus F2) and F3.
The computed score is 231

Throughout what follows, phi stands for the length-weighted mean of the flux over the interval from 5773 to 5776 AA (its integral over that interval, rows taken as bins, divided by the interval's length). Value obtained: 32.8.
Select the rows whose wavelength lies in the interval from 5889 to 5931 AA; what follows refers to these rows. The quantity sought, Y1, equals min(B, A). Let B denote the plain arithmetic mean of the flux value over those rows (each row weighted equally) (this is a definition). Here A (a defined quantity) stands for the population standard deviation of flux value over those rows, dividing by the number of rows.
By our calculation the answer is 1.9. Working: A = 1.9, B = 30.2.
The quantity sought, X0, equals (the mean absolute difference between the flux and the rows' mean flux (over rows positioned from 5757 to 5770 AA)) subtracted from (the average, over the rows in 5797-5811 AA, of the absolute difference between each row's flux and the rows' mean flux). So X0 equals -0.06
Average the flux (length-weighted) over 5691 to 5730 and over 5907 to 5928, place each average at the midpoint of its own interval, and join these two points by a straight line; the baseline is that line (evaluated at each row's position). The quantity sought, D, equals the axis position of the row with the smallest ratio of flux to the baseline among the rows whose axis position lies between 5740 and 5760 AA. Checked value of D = 5750.0 AA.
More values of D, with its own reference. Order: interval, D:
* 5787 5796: 5789.0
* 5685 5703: 5688.5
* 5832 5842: 5841.5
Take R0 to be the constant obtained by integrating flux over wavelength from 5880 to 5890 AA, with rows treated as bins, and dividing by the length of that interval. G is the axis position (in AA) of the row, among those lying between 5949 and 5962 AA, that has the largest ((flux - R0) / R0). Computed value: 5949.5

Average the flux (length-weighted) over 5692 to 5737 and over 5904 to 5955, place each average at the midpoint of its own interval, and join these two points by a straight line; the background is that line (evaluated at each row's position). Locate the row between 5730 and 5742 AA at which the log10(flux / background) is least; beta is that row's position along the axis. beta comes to 5730.5 AA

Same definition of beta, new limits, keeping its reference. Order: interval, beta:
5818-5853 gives 5852.0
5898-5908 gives 5898.5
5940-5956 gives 5955.5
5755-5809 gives 5789.0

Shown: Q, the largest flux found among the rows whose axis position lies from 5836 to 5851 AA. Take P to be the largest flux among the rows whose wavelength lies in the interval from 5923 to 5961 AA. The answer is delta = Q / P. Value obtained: 0.99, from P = 32.7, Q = 32.5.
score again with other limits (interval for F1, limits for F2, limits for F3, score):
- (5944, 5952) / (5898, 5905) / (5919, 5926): 221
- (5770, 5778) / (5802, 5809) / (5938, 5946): 261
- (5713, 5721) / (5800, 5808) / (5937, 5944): 228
